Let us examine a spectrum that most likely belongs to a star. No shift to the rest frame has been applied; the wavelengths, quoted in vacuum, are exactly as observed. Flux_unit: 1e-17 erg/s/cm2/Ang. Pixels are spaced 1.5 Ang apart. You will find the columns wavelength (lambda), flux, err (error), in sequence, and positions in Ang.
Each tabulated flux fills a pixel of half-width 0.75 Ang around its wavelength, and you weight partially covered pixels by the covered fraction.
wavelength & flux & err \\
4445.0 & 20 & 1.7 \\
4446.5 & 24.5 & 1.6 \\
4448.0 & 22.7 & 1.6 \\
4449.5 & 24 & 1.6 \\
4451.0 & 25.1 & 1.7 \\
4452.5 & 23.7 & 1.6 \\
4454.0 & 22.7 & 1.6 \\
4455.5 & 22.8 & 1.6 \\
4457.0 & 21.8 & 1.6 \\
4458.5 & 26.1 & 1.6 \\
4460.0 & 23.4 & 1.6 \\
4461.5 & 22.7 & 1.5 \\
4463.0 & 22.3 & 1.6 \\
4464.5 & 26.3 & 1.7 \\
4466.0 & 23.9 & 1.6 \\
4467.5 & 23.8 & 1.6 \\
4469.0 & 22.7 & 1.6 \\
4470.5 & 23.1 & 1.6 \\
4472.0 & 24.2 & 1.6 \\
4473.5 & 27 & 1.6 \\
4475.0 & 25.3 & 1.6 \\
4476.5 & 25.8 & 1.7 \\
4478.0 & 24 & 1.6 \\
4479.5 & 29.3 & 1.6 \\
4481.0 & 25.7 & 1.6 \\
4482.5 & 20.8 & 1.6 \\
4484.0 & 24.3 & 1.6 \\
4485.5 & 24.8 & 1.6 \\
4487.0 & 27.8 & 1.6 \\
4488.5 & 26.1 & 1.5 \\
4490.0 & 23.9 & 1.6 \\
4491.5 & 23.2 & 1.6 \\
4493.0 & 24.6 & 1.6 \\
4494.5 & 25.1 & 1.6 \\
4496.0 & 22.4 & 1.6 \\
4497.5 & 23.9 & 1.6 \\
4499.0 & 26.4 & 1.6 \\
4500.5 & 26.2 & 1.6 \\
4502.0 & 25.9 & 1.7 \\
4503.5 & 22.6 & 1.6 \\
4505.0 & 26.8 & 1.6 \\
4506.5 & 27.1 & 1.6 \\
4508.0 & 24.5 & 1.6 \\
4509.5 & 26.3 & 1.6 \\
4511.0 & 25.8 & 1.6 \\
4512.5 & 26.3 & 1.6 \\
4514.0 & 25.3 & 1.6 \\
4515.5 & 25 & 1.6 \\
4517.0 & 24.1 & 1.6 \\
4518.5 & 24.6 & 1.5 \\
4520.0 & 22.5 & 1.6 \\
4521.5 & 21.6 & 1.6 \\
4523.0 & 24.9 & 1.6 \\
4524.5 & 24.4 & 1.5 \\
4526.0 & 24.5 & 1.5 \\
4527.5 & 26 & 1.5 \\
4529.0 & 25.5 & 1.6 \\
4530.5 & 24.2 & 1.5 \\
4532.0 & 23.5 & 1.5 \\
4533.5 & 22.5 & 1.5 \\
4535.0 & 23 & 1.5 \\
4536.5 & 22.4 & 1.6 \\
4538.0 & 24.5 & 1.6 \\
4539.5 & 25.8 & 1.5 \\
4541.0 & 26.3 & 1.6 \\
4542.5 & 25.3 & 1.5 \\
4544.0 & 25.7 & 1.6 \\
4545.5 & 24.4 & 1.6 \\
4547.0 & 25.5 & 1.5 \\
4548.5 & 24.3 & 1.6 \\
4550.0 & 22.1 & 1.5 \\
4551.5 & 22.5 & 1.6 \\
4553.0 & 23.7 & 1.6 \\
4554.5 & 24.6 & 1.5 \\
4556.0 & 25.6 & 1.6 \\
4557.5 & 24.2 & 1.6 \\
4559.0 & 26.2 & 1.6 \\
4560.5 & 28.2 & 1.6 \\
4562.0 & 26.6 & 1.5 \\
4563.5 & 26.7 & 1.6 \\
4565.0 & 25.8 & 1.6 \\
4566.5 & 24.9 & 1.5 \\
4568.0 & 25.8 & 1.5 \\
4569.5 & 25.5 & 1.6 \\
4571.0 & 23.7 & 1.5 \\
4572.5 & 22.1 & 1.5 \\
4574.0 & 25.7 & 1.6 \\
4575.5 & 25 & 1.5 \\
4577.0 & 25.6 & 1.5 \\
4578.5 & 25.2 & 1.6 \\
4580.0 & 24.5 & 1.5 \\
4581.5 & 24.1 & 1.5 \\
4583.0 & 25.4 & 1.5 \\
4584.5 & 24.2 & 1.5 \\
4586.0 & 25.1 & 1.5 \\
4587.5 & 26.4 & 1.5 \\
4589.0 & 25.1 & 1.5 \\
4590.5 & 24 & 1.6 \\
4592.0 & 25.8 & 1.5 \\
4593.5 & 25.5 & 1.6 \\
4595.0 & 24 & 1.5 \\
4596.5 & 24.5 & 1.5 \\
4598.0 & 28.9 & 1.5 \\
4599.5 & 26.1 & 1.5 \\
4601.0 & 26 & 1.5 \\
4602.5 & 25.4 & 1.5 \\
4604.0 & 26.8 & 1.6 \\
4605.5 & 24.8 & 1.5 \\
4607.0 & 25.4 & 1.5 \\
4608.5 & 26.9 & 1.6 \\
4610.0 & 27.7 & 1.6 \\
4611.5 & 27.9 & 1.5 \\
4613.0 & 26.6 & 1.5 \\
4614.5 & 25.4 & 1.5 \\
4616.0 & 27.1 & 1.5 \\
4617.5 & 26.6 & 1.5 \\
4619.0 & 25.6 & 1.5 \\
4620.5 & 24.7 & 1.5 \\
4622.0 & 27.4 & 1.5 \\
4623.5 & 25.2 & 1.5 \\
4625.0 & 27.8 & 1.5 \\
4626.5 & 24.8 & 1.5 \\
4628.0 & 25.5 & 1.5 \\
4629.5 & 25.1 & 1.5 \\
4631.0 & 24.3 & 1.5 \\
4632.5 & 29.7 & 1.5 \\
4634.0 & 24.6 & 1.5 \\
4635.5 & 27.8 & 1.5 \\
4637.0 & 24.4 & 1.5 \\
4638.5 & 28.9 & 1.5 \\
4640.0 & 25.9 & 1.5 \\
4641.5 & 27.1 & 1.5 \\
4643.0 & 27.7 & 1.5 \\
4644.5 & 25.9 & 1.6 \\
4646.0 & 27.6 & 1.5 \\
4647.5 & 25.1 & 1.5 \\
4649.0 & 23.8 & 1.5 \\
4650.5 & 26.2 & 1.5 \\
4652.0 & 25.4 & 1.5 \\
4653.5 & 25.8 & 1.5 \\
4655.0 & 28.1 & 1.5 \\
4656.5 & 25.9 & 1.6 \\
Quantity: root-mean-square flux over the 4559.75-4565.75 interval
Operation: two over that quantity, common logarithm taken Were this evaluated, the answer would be -1.13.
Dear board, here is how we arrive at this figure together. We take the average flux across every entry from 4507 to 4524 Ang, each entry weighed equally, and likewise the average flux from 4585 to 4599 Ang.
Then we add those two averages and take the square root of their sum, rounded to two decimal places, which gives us 7.08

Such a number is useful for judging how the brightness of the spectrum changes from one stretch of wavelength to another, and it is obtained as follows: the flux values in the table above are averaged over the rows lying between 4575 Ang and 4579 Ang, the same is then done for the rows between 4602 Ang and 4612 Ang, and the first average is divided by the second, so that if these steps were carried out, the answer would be 0.96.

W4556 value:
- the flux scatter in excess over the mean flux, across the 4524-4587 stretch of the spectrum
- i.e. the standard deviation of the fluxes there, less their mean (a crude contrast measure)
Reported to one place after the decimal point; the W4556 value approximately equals -23.5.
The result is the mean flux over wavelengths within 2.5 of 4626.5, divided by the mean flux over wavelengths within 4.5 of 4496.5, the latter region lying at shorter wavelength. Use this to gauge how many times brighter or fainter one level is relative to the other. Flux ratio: 1.05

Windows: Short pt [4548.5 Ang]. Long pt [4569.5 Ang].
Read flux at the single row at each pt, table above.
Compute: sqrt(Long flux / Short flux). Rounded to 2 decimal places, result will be 1.02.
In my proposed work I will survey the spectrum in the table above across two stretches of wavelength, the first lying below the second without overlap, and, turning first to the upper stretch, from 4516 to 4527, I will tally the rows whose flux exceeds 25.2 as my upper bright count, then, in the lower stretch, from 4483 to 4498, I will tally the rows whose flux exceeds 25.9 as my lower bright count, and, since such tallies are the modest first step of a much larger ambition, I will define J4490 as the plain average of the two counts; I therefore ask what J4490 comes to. 1.0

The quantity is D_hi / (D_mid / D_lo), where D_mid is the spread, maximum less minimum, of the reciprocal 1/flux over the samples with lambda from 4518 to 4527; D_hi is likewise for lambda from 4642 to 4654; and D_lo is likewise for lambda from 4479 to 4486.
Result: 0.013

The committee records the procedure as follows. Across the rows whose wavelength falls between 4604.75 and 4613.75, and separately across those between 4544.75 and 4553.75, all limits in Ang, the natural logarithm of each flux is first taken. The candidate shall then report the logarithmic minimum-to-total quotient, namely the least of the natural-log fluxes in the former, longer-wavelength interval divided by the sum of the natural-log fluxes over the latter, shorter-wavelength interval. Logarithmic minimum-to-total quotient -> 0.169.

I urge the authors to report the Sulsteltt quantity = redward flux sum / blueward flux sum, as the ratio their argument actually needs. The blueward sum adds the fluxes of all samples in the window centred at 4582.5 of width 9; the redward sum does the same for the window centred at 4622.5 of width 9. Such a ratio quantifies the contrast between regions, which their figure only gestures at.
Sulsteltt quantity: 1.05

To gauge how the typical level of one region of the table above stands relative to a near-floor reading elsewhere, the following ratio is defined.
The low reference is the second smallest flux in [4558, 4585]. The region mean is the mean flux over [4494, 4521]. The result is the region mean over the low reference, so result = 1.06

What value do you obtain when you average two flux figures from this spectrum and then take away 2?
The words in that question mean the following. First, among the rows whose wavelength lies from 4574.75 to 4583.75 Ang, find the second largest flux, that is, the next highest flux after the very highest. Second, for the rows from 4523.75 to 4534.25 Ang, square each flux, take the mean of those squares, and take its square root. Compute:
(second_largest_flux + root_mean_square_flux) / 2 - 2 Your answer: 22.9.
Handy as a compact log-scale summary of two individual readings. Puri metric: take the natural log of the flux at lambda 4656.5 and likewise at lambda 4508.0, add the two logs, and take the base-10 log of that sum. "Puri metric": 0.810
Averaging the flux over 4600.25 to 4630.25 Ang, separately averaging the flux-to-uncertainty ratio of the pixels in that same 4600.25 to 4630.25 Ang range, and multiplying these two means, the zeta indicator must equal 451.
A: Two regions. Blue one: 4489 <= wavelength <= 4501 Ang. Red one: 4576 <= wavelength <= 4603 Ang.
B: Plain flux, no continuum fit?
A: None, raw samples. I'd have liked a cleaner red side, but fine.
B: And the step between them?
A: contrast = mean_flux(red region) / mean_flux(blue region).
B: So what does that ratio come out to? 1.04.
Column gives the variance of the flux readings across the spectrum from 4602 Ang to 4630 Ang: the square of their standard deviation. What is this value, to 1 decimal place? 1.2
